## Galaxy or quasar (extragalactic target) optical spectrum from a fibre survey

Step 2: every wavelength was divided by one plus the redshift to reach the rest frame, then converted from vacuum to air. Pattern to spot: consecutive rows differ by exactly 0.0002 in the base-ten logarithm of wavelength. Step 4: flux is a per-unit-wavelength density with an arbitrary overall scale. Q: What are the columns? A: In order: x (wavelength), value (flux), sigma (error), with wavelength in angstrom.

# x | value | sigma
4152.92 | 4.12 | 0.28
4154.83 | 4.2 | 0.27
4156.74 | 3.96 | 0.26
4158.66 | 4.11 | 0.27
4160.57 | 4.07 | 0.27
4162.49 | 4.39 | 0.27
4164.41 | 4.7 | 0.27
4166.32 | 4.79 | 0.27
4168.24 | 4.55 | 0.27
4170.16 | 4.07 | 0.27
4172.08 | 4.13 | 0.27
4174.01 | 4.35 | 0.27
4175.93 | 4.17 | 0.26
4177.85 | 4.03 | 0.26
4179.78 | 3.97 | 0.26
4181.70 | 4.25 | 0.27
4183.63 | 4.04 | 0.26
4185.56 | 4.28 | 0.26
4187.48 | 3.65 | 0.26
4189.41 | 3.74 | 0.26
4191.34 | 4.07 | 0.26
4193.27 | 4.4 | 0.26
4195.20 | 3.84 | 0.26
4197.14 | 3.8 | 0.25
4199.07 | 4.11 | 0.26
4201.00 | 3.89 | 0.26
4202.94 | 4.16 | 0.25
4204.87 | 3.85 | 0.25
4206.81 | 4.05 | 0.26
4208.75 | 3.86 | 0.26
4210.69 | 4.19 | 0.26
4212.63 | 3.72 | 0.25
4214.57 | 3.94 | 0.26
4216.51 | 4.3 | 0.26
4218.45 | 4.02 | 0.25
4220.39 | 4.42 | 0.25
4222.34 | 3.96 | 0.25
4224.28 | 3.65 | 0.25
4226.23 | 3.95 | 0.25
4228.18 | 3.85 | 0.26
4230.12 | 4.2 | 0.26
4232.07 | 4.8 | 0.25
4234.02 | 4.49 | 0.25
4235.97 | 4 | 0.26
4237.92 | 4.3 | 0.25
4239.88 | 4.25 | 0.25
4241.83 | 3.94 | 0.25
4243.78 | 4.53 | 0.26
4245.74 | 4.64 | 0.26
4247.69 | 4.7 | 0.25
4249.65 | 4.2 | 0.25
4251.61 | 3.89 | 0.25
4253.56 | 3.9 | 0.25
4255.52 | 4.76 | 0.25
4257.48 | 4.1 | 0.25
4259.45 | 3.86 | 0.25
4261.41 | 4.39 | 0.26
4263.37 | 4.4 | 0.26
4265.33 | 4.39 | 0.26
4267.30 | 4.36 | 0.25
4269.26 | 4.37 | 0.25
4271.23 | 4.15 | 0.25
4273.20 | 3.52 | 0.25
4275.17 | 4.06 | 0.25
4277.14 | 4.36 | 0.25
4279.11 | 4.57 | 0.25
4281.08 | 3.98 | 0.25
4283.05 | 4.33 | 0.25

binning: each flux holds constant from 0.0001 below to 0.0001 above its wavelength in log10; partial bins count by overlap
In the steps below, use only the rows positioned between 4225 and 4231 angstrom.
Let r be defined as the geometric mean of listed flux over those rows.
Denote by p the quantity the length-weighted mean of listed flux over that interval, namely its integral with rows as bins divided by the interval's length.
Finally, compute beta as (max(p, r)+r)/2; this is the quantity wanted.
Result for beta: 4.00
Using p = 3.98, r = 4.00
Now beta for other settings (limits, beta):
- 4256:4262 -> 4.13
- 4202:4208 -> 4.02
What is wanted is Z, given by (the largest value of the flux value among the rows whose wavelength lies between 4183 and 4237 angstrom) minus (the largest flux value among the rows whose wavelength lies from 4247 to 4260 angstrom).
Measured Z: 0.0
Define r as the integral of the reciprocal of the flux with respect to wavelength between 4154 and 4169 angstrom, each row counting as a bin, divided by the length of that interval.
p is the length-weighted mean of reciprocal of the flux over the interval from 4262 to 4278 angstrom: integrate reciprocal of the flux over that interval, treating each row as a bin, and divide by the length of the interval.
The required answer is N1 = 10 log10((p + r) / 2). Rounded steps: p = 0.2390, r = 0.231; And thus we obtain -6.29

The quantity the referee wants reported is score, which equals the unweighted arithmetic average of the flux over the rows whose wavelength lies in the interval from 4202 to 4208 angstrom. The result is 4.02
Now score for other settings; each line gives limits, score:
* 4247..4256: 4.29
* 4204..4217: 3.99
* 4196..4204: 3.99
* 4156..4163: 4.13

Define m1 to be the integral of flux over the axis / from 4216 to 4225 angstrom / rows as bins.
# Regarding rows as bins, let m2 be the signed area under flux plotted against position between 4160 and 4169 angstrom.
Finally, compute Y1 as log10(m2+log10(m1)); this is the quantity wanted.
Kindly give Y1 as 1.63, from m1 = 36.6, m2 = 40.7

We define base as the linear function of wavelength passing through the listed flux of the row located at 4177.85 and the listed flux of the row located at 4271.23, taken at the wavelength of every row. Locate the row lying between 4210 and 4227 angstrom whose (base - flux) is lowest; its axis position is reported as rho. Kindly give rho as 4220.39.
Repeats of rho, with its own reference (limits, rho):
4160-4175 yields 4166.32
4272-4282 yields 4279.11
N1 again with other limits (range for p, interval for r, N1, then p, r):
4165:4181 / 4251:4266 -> -6.25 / 0.2353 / 0.239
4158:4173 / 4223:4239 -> -6.26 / 0.2306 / 0.242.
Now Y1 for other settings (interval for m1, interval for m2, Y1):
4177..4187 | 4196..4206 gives 1.62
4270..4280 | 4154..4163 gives 1.59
